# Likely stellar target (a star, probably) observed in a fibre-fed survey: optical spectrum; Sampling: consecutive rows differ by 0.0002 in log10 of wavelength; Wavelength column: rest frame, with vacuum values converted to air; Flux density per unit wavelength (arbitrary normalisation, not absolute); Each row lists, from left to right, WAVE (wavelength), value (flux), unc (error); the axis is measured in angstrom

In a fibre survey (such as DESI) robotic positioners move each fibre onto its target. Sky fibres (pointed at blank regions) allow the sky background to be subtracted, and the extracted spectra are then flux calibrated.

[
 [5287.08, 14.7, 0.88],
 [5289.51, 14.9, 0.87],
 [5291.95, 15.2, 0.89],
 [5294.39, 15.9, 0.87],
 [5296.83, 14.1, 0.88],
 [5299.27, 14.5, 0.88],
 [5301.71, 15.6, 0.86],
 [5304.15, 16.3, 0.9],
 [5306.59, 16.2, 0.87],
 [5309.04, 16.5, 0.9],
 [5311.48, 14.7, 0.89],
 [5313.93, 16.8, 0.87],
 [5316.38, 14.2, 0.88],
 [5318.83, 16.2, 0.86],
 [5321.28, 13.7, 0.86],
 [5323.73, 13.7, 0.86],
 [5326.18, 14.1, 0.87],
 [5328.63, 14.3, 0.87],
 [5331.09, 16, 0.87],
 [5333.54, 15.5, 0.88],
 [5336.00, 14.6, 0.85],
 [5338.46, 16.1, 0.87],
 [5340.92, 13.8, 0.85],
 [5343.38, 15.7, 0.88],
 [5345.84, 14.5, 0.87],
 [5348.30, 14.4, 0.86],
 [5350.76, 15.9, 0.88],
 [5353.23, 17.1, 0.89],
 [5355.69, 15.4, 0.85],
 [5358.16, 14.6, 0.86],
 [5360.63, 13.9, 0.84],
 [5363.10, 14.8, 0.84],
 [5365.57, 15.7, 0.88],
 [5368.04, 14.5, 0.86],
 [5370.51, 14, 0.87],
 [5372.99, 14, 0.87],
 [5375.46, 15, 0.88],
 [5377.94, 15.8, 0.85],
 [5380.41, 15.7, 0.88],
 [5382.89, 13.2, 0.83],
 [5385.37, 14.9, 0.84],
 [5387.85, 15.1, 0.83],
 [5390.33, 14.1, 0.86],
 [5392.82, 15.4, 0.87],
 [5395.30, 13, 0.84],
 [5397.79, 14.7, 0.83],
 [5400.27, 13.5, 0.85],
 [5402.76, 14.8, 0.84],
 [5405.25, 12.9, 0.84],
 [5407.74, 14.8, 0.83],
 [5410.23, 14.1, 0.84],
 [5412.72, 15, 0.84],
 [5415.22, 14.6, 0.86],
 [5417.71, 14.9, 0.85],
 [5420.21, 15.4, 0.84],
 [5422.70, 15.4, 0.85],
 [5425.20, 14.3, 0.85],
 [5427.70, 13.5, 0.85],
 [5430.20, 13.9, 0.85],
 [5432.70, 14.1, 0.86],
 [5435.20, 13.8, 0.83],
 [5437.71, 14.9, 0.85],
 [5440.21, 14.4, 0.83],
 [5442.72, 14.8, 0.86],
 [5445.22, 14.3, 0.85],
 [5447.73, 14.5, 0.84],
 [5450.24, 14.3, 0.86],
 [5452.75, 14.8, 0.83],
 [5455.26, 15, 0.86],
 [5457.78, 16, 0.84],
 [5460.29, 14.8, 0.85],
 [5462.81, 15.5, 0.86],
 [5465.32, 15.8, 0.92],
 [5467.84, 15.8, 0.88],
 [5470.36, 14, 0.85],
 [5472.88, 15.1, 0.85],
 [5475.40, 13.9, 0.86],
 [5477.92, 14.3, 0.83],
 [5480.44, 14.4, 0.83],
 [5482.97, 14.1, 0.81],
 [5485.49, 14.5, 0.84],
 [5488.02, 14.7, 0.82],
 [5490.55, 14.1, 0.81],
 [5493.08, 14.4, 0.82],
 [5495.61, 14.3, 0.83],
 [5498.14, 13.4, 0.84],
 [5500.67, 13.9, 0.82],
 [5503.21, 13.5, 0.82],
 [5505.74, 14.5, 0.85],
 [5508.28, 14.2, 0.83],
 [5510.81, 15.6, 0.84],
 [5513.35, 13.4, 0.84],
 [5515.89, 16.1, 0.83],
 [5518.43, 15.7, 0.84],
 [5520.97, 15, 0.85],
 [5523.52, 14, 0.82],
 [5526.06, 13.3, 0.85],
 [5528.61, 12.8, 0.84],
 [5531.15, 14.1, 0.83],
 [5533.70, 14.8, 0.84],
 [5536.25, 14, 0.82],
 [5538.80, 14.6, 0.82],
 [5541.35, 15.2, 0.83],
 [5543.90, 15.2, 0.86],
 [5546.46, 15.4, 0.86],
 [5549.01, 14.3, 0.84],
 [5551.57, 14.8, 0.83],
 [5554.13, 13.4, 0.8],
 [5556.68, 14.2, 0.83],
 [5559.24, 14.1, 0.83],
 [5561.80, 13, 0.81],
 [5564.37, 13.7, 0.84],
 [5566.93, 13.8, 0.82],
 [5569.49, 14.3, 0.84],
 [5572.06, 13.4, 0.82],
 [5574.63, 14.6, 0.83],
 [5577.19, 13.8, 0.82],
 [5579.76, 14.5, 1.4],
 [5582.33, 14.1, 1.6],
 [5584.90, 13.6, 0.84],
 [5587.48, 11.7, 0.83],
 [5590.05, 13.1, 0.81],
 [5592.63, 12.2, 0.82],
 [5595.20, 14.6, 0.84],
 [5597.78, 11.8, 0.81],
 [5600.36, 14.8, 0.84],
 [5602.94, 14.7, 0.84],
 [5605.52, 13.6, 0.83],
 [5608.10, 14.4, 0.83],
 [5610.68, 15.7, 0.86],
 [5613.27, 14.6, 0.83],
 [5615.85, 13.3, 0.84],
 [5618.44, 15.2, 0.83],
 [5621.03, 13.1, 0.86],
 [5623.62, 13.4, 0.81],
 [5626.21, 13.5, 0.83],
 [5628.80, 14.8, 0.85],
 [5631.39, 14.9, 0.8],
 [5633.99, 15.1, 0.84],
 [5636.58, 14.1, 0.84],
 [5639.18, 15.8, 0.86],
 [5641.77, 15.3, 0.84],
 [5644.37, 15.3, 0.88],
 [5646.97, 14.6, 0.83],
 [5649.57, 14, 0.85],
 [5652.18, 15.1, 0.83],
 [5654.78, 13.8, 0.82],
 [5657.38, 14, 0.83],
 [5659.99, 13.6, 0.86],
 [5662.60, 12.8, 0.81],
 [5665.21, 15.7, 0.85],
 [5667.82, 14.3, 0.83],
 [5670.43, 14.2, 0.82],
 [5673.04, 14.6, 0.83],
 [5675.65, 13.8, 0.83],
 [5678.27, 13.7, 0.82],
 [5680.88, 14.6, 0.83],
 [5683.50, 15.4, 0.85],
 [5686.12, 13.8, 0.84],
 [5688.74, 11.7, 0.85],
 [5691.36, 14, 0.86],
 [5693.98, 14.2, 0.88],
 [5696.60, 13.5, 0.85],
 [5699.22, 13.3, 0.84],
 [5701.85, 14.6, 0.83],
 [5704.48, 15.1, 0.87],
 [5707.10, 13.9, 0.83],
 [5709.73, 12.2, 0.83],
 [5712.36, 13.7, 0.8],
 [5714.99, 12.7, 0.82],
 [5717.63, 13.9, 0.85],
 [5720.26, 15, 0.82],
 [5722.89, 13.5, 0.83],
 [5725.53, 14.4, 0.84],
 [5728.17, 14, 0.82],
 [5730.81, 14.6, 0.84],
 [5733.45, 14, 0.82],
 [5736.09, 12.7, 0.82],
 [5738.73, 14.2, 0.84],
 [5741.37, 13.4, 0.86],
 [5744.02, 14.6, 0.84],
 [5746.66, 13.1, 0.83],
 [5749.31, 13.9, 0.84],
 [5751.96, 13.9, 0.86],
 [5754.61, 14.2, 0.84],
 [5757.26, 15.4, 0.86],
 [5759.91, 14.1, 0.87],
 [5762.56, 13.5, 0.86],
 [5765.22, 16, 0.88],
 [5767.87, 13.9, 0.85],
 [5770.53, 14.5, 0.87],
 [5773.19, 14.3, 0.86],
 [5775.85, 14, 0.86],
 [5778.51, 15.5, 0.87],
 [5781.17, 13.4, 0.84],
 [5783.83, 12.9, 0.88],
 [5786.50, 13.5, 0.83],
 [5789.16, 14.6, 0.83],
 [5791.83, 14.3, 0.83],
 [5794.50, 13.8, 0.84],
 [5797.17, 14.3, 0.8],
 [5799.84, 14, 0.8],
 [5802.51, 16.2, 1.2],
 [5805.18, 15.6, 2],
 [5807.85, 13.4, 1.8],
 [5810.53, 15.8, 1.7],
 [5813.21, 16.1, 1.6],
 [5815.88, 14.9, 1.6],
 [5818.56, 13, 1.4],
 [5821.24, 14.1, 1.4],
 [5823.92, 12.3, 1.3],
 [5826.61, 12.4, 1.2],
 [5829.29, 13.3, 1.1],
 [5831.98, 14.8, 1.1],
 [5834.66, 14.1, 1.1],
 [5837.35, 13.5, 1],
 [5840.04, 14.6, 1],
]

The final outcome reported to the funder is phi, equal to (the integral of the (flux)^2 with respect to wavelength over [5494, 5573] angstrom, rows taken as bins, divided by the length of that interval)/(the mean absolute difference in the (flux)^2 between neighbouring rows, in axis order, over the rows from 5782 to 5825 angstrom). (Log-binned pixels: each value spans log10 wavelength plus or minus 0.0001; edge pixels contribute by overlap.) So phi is 6.3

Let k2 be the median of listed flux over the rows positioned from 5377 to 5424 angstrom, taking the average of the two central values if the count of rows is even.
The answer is 14.8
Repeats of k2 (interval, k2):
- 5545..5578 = 14.1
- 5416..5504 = 14.4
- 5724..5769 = 14.0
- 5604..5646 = 14.7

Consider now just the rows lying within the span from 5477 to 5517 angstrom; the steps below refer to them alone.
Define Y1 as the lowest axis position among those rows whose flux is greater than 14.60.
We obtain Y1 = 5488.02 angstrom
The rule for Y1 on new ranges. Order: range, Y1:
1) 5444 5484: 5452.75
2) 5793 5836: 5802.51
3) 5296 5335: 5301.71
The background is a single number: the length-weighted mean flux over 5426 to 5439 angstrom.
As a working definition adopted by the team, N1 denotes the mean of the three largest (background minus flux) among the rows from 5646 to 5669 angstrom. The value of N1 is 0.7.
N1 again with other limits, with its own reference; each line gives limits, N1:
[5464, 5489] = 0.1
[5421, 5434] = 0.2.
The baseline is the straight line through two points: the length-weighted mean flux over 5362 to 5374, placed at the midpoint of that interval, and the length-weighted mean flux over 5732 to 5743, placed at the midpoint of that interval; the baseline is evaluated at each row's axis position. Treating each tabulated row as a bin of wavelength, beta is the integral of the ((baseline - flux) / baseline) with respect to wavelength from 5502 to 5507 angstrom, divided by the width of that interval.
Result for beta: 0.02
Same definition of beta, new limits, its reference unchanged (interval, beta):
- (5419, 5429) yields -0.01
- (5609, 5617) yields -0.04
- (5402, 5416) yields 0.01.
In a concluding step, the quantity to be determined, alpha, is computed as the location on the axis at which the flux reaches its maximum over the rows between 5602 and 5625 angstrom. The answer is 5610.68 angstrom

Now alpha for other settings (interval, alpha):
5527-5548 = 5546.46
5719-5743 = 5720.26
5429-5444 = 5437.71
